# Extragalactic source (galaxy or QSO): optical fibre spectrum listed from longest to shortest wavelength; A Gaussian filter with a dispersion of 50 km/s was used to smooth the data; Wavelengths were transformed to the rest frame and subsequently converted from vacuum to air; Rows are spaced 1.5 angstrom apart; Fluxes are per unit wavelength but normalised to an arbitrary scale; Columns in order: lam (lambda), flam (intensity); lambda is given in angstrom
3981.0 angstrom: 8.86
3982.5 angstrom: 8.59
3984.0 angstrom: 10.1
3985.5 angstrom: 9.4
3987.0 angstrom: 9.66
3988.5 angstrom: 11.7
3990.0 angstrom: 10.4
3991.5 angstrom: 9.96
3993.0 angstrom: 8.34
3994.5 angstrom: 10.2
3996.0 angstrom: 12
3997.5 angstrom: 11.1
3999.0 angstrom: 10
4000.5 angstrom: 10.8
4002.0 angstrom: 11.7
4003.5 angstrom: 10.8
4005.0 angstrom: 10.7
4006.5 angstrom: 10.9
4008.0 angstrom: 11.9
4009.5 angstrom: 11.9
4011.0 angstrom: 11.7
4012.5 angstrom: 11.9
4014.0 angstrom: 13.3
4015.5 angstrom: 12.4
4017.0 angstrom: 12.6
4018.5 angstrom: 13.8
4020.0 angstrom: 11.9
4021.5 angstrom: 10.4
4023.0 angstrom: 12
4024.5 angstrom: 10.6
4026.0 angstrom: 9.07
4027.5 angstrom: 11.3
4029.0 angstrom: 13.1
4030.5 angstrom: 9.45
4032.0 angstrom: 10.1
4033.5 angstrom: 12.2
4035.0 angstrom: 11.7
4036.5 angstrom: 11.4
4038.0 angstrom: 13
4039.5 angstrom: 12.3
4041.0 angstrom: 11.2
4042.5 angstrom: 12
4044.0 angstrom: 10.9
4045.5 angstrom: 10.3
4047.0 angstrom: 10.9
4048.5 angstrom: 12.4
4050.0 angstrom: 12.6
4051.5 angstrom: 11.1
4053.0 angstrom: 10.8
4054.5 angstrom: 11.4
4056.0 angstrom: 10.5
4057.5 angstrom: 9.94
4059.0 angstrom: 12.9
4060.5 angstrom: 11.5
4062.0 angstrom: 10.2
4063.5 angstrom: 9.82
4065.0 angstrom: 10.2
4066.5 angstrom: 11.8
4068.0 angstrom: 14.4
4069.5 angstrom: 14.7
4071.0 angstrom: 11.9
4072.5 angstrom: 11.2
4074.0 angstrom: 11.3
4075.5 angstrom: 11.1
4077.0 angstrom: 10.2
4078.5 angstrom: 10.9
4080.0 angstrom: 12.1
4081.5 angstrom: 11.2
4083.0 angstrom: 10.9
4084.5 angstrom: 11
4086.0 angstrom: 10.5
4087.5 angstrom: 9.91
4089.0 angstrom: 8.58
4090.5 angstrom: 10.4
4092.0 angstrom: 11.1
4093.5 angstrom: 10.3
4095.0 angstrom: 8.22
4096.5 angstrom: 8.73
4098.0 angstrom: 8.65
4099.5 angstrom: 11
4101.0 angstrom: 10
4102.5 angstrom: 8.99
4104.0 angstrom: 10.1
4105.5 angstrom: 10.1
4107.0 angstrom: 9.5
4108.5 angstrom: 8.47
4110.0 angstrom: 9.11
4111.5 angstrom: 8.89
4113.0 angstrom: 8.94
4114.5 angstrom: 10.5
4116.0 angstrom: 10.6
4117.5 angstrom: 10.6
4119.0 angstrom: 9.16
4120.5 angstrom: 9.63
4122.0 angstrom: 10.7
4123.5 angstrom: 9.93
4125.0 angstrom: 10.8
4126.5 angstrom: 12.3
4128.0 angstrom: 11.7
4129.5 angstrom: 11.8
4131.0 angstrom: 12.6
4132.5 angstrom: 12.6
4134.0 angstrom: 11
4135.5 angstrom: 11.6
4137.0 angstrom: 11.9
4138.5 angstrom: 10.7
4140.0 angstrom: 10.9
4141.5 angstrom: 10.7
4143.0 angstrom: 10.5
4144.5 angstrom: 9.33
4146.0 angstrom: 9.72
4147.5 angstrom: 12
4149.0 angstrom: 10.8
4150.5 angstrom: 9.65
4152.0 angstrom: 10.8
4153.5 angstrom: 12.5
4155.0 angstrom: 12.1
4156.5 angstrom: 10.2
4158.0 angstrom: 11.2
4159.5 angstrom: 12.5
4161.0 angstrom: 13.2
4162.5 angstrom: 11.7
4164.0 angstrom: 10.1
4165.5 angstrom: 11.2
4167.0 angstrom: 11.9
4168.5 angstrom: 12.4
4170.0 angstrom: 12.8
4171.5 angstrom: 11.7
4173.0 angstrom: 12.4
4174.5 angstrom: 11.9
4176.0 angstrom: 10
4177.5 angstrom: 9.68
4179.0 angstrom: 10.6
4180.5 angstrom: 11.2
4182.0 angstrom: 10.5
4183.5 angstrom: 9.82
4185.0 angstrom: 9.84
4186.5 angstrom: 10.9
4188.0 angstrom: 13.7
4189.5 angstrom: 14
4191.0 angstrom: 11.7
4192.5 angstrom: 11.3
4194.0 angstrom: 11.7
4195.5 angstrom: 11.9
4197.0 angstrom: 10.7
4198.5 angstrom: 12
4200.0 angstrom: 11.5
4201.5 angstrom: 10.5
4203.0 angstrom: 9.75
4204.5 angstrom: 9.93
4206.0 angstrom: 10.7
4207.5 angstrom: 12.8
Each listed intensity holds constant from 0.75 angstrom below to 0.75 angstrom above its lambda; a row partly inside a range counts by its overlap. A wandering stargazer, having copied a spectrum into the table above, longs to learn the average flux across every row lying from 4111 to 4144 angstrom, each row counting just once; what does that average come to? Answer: 10.8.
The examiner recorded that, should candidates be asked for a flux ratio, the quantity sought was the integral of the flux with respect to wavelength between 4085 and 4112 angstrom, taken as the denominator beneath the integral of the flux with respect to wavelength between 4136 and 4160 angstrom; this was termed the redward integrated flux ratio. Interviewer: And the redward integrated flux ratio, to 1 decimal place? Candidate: 1.0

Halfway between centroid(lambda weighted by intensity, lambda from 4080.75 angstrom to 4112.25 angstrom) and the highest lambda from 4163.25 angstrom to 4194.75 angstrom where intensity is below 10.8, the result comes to 4140.5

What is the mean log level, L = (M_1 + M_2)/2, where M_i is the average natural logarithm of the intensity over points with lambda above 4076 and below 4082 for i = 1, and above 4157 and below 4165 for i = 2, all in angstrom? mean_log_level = 2.43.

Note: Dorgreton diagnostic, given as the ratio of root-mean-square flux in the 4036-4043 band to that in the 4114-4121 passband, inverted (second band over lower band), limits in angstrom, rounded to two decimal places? 0.84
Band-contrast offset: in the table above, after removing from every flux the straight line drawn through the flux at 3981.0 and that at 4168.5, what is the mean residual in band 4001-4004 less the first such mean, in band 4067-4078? 0.5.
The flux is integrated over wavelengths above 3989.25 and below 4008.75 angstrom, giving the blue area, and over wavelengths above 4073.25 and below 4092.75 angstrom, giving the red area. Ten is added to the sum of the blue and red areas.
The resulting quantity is 427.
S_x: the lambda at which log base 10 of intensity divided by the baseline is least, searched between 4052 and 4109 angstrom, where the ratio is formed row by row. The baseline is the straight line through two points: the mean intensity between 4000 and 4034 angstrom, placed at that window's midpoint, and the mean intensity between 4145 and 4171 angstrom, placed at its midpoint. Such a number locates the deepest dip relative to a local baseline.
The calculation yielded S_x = 4095.0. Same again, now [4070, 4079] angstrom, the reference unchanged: 4077.0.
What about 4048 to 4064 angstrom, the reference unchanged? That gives 4063.5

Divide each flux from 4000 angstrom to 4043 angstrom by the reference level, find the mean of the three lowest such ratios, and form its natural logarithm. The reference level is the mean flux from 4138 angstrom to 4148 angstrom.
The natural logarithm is -0.10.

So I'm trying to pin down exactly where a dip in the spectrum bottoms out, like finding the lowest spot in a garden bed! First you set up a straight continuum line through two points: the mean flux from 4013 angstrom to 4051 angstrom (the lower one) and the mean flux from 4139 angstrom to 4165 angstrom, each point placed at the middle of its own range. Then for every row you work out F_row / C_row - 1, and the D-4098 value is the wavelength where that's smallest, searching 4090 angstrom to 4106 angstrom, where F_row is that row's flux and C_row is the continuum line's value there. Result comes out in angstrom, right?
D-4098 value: 4095.0 angstrom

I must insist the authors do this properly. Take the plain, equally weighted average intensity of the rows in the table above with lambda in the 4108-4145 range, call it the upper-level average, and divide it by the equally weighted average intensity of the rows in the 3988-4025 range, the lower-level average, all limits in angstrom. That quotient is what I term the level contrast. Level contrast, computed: 0.94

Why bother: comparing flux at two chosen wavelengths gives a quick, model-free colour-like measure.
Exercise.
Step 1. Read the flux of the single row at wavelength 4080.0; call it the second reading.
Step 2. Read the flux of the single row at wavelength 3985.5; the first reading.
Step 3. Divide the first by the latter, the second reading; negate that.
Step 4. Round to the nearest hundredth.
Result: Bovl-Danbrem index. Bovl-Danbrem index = -0.78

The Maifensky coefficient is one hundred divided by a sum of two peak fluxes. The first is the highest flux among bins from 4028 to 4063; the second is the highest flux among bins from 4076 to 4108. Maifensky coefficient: 3.97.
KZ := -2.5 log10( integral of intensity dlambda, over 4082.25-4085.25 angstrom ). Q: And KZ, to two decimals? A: -3.79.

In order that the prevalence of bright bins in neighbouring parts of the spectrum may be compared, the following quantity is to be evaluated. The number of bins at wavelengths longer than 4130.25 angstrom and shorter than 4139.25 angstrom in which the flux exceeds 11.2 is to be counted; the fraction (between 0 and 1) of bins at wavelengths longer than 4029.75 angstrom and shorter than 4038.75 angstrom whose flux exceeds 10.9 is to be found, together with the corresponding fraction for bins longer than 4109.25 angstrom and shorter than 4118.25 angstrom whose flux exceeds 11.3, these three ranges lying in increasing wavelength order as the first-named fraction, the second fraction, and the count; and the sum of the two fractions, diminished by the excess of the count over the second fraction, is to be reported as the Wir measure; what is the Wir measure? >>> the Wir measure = -3.3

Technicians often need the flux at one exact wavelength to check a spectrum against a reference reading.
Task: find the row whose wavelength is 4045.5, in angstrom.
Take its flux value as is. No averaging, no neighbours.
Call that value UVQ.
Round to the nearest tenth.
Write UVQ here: 10.3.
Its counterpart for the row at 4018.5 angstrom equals 13.8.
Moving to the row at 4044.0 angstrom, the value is 10.9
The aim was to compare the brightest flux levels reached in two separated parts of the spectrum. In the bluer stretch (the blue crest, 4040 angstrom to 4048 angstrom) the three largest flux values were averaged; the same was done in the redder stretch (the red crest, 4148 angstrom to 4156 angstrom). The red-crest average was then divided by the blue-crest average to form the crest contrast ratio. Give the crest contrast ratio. 1.04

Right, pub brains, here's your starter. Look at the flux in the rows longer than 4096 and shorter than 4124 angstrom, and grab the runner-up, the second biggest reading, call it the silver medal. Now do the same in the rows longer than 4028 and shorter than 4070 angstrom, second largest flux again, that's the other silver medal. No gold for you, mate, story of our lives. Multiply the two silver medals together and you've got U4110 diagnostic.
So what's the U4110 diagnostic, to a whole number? 154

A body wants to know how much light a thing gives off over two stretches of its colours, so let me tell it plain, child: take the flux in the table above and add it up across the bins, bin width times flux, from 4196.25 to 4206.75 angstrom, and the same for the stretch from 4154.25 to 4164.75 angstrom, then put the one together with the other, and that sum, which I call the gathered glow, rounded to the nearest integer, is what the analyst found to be 234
